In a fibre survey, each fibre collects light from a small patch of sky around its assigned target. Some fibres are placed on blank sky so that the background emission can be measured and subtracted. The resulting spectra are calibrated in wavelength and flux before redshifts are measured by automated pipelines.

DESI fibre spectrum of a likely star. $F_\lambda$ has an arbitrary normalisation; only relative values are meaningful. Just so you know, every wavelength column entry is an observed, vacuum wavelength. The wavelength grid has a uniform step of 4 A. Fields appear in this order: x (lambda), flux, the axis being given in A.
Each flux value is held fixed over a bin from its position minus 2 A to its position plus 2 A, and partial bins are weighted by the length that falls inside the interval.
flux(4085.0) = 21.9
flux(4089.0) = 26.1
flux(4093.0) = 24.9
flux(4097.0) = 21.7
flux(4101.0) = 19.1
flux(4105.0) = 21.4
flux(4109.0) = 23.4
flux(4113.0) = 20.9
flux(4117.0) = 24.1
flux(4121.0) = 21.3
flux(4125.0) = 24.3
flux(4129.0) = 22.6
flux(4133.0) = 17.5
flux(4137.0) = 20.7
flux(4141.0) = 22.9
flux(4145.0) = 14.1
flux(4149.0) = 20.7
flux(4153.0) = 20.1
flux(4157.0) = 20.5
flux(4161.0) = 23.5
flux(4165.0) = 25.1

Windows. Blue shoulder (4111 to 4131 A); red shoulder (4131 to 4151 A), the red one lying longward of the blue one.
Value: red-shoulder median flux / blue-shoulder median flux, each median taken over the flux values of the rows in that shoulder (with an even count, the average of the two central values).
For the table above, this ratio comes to 0.916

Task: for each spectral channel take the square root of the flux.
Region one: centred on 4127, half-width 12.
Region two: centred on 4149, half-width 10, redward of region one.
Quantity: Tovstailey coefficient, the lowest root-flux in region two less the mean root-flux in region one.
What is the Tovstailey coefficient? -0.9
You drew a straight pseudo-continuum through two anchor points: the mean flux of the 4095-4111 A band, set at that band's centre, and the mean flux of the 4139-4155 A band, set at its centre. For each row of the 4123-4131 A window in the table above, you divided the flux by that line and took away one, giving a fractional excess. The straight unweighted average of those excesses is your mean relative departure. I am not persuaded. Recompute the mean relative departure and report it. 0.15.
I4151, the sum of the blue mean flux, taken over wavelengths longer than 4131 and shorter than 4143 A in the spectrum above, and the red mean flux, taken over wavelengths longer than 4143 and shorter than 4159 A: 39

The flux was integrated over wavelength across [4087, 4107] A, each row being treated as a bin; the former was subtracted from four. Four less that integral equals -449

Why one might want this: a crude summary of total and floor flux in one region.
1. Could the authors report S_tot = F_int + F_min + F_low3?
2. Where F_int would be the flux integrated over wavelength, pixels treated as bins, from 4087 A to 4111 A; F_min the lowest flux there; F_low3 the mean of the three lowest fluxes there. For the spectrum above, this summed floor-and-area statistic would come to 586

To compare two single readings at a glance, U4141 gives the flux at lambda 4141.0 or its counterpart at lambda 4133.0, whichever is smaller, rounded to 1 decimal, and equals 17.5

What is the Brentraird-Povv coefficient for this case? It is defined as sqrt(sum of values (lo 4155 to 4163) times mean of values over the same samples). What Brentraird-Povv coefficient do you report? 31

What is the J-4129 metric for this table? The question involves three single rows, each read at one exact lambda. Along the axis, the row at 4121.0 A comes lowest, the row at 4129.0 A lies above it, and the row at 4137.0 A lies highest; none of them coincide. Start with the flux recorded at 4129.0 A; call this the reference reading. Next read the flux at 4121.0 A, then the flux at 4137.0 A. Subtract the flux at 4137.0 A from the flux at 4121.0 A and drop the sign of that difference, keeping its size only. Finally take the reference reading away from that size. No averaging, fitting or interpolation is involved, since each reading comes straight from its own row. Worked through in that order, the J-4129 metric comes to -22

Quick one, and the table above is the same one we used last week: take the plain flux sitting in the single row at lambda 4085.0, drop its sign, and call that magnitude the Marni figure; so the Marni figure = 21.9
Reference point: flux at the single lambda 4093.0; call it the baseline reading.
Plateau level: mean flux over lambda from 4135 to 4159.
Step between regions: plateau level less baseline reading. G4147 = -5.1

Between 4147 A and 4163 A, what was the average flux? 21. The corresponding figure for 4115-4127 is 23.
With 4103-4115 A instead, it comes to 22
